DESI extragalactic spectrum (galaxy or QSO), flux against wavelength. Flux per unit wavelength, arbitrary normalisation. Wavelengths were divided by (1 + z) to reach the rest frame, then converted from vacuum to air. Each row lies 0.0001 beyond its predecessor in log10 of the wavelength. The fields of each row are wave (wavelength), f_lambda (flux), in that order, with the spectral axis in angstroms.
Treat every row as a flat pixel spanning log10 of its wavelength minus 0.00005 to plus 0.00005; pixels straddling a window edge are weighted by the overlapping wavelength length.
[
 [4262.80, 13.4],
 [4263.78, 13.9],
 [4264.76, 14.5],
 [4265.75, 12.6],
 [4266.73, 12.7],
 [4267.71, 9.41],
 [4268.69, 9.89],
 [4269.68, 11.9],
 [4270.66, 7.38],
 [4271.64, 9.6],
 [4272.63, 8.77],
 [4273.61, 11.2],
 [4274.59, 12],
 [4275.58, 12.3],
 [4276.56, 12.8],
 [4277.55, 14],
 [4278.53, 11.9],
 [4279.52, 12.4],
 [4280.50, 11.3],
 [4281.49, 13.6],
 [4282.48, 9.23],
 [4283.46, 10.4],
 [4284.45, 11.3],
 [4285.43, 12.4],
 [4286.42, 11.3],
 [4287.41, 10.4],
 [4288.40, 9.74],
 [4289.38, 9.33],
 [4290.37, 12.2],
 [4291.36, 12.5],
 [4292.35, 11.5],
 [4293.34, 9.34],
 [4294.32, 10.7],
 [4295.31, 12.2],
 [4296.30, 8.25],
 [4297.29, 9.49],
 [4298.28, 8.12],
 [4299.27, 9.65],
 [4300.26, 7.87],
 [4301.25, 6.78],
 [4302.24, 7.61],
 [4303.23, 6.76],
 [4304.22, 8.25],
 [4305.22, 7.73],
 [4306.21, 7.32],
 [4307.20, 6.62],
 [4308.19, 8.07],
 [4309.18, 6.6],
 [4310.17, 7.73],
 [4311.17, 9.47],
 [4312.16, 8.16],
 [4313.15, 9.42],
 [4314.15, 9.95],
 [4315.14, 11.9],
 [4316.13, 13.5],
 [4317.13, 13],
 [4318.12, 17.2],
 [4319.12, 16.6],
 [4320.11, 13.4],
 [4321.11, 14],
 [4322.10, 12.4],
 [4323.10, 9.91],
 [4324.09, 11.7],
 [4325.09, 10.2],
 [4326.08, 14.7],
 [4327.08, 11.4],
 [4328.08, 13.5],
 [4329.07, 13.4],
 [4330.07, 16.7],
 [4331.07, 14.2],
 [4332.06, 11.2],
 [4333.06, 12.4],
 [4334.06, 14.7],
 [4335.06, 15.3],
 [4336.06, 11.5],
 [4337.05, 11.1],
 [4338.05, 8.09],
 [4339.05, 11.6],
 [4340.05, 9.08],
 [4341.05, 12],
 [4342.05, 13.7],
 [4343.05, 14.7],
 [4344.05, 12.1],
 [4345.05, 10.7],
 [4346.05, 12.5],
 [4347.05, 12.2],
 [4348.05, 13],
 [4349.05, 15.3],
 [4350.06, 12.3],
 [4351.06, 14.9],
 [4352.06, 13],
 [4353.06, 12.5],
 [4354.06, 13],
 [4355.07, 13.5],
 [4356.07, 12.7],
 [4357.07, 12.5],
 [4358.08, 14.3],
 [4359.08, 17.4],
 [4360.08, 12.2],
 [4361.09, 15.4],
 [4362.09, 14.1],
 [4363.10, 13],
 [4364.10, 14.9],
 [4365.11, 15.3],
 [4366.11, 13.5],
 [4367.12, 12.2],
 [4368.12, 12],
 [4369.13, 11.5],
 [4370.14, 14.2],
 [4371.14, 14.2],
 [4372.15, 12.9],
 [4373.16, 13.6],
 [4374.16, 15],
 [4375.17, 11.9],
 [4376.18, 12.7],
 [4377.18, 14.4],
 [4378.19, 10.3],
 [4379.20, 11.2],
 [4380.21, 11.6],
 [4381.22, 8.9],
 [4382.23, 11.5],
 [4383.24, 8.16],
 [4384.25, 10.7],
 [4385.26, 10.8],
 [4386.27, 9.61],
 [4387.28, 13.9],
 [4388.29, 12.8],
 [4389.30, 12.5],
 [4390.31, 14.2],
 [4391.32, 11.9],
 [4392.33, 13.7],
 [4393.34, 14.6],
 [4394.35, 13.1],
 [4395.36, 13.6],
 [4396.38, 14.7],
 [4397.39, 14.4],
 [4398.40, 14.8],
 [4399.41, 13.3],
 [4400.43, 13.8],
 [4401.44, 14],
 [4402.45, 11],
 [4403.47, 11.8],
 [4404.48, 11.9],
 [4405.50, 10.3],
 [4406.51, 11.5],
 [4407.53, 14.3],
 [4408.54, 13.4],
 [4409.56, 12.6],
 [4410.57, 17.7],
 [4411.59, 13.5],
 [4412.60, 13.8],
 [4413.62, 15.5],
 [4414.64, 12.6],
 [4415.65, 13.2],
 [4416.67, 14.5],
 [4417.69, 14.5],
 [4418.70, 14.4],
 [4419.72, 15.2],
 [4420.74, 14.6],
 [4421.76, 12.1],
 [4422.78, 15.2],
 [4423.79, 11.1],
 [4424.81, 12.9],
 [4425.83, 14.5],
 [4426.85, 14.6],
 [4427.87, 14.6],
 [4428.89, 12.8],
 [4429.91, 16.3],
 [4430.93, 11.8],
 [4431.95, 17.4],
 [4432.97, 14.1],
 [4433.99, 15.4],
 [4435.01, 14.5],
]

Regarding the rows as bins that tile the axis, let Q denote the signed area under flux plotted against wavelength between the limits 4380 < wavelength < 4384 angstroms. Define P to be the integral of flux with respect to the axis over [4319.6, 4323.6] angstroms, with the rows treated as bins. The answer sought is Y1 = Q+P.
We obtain 90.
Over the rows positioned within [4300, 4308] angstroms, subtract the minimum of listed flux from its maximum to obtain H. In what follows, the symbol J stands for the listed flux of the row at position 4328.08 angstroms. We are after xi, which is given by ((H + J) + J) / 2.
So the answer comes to 14.3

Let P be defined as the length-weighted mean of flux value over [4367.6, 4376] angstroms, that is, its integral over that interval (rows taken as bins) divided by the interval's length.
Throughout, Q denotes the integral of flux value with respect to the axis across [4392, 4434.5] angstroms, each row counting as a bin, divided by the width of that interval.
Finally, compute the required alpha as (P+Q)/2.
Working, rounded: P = 13.1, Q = 14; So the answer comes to 13.5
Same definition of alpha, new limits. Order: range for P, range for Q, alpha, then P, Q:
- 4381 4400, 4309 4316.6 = 11.1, 12.5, 10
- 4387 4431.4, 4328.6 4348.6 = 13.0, 13.6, 13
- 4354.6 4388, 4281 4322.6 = 11.5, 12.7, 10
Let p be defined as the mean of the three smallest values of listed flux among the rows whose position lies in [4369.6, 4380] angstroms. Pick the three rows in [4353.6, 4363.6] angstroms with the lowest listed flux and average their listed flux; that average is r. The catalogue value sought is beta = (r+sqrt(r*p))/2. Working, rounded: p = 11.1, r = 12.5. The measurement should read 12.1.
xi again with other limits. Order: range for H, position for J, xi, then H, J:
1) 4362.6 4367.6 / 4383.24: 9.7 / 3.1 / 8.16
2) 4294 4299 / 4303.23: 8.8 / 4.1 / 6.76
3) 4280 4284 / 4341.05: 14.2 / 4.4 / 12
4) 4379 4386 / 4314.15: 11.7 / 3.4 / 9.95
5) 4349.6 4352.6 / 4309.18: 7.9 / 2.6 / 6.6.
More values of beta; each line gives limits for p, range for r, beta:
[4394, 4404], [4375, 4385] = 9.8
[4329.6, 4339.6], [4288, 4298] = 9.3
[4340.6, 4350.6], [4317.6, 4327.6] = 10.8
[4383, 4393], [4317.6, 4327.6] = 10.2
